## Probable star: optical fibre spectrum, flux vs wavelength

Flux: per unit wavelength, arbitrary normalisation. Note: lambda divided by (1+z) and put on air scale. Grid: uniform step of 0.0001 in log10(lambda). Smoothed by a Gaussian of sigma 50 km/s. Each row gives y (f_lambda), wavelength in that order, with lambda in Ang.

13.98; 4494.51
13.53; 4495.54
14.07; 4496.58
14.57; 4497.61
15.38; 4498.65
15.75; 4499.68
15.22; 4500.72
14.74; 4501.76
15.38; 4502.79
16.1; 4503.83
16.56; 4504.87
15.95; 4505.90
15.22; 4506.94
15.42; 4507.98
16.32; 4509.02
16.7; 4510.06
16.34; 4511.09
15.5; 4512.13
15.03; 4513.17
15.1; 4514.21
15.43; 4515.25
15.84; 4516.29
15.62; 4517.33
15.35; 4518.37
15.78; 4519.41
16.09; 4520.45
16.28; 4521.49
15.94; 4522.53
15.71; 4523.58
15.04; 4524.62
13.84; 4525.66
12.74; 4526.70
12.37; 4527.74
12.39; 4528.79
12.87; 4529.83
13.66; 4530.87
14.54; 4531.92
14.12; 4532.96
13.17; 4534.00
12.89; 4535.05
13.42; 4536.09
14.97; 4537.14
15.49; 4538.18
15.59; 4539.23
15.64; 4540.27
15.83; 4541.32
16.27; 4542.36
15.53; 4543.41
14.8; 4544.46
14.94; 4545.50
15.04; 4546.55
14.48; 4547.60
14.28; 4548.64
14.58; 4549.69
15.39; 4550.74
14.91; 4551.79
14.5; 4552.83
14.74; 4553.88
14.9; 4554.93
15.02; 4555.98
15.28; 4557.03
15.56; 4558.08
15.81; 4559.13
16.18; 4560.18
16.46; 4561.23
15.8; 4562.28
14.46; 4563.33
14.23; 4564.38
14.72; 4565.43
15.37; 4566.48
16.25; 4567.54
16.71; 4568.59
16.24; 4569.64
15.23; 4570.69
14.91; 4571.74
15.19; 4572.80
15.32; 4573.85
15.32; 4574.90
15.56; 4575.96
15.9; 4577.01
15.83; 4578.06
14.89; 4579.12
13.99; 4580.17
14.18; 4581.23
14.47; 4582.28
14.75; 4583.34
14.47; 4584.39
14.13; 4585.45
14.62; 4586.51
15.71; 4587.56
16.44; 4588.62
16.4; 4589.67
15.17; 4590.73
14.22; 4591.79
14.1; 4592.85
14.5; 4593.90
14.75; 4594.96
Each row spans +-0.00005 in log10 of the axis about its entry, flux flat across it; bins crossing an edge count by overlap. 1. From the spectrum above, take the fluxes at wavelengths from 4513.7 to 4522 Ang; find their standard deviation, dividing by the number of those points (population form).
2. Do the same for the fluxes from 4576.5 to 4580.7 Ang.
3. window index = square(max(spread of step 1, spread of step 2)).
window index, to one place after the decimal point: 0.6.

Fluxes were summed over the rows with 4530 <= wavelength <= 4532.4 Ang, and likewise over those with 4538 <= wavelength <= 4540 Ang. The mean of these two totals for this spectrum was 29.6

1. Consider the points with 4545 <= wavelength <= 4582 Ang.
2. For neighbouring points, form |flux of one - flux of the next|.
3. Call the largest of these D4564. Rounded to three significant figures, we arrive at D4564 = 1.34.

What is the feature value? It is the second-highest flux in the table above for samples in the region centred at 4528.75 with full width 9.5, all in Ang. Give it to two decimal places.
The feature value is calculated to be 14.54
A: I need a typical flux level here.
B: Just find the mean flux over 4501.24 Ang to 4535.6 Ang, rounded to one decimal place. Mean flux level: 15.0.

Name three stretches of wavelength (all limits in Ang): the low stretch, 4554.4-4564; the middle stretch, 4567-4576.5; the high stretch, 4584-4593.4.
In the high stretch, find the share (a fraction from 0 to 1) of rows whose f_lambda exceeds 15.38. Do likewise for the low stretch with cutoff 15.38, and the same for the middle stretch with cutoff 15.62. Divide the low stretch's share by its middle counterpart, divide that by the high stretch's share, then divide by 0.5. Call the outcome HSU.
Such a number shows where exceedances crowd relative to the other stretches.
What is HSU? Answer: 10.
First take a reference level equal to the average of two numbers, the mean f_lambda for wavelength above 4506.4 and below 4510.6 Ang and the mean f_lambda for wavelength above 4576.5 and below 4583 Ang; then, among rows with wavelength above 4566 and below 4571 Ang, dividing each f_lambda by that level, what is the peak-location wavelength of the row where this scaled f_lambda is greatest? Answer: 4568.59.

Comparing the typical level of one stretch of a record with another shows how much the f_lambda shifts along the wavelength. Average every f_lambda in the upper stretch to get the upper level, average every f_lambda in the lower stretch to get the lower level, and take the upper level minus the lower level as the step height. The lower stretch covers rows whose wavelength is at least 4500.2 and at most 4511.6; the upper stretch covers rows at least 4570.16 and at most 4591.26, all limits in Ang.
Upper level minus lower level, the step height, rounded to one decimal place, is -0.7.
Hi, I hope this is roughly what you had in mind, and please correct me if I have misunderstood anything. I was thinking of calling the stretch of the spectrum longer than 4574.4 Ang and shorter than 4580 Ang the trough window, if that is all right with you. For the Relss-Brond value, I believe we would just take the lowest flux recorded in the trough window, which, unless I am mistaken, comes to 14.89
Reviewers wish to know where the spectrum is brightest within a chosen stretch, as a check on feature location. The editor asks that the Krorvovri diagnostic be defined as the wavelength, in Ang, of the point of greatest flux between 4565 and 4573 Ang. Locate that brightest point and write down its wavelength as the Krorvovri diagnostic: 4568.59 Ang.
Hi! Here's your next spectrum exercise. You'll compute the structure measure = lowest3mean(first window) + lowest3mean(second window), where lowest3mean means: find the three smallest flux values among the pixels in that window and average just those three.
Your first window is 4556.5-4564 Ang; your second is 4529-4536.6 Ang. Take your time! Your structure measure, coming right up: 28.1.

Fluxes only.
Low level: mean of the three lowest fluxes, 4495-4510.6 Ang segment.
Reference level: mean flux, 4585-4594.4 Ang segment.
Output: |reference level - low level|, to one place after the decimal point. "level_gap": 1.0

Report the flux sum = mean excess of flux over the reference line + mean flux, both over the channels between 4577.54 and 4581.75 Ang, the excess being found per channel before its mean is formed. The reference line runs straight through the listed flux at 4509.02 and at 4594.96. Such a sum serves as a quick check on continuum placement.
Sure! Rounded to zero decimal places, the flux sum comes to 14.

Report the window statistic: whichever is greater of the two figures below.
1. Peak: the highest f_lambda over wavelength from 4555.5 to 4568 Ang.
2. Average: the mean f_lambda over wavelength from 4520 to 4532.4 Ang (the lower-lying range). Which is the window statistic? 16.5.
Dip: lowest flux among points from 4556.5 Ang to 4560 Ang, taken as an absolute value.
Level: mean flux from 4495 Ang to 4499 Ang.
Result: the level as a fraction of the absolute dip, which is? 0.94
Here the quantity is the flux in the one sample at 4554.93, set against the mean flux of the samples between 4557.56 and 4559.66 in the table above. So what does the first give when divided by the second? 0.95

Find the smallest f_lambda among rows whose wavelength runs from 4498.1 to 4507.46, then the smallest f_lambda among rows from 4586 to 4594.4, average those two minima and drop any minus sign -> 14.4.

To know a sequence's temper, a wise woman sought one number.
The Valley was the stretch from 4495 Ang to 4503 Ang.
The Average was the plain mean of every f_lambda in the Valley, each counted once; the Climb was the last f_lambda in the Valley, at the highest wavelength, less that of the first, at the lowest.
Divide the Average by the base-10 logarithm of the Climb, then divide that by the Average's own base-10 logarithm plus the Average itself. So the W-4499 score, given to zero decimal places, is 3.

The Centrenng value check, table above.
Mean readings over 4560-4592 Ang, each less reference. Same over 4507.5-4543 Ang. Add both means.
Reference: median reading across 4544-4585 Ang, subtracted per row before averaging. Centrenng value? 0.14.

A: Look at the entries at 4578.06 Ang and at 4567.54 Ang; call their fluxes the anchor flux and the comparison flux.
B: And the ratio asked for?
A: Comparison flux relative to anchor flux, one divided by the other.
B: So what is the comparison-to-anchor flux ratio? 1.03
